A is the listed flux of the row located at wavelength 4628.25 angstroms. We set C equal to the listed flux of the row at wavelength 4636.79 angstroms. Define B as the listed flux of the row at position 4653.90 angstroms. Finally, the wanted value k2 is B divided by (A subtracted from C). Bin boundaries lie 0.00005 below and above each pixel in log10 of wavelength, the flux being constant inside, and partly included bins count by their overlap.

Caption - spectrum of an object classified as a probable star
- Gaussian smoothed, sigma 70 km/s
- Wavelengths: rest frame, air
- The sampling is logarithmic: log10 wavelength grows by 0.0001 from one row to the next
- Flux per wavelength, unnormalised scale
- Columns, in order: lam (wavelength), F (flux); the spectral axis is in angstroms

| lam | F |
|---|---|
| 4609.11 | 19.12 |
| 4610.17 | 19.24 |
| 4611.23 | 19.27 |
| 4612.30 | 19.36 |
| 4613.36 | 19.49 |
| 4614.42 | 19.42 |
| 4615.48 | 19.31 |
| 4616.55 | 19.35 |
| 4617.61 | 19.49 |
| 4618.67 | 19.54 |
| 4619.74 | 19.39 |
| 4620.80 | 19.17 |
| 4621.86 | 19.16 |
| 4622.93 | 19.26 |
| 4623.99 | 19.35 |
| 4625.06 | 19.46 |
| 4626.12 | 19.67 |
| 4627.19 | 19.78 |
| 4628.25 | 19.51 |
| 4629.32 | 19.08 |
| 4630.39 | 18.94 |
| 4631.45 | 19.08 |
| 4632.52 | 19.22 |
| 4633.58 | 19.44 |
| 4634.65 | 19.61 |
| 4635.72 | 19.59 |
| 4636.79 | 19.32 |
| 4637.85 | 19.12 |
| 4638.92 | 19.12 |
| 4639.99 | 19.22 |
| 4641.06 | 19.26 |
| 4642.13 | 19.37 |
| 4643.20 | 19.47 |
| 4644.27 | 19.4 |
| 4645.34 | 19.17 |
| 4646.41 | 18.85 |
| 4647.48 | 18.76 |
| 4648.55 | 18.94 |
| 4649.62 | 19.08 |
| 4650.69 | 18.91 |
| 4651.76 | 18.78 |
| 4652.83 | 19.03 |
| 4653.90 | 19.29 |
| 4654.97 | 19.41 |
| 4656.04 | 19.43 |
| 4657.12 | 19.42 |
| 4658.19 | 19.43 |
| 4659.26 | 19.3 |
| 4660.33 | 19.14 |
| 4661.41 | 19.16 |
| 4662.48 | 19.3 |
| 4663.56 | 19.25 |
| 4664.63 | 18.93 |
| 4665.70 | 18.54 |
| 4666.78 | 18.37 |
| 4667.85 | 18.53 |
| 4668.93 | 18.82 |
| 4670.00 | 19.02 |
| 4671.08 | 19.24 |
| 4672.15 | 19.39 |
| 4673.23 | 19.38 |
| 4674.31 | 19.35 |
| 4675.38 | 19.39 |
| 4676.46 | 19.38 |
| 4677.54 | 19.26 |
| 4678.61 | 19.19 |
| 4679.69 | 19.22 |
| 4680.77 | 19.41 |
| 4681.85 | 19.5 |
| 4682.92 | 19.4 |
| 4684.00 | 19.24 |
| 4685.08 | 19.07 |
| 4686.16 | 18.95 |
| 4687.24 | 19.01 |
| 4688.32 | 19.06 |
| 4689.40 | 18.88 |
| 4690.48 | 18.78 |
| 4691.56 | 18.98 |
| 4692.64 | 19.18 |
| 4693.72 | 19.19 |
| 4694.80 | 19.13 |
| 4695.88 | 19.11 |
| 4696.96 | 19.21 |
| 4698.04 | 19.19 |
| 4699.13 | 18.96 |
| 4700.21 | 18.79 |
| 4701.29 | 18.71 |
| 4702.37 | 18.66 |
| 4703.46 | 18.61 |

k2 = -102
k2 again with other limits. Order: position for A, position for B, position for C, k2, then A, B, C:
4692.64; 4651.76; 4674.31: 110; 19.18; 18.78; 19.35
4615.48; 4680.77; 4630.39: -52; 19.31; 19.41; 18.94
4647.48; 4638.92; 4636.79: 34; 18.76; 19.12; 19.32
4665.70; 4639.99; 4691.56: 44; 18.54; 19.22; 18.98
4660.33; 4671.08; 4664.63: -92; 19.14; 19.24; 18.93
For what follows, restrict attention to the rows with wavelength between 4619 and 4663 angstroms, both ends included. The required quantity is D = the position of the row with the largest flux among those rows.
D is 4627.19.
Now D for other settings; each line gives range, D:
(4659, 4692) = 4681.85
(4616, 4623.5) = 4618.67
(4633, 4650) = 4634.65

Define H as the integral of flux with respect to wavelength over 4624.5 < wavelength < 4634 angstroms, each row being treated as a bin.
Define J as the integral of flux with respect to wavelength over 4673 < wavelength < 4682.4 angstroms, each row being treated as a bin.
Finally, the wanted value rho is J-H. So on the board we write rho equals -2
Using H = 184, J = 181.9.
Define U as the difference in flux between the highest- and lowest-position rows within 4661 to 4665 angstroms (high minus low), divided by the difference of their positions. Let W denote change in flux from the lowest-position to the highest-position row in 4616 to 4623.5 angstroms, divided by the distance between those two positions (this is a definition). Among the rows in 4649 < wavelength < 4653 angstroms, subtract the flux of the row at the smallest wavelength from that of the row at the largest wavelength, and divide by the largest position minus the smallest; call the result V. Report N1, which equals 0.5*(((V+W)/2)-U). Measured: 0.03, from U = -0.07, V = -0.02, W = -0.01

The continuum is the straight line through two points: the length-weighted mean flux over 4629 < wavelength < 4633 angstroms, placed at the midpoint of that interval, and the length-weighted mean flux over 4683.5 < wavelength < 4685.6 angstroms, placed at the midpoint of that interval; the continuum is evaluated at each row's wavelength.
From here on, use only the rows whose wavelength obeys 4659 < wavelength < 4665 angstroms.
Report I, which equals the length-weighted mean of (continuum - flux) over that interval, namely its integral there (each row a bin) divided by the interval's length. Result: -0.07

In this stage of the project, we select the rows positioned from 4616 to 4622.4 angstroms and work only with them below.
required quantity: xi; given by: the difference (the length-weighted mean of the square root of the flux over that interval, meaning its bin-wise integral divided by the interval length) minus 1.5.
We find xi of 2.90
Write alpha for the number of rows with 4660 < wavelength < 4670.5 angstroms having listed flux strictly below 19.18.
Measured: 8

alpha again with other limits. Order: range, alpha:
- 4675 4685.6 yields 1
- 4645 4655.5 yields 8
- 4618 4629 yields 2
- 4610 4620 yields 0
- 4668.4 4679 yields 2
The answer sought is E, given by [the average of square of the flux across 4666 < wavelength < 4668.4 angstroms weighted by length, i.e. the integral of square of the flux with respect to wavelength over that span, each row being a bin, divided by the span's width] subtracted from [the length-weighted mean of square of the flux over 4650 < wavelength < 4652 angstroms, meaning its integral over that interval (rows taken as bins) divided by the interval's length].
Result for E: 17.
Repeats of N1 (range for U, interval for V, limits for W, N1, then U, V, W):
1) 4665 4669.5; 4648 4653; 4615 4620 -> -0.03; 0.09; 0.02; 0.02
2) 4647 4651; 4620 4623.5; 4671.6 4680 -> -0.02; 0.05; 0.04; -0.02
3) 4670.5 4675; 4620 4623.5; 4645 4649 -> -0.02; 0.03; 0.04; -0.07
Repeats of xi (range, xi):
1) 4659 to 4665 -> 2.88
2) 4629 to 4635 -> 2.89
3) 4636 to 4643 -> 2.89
